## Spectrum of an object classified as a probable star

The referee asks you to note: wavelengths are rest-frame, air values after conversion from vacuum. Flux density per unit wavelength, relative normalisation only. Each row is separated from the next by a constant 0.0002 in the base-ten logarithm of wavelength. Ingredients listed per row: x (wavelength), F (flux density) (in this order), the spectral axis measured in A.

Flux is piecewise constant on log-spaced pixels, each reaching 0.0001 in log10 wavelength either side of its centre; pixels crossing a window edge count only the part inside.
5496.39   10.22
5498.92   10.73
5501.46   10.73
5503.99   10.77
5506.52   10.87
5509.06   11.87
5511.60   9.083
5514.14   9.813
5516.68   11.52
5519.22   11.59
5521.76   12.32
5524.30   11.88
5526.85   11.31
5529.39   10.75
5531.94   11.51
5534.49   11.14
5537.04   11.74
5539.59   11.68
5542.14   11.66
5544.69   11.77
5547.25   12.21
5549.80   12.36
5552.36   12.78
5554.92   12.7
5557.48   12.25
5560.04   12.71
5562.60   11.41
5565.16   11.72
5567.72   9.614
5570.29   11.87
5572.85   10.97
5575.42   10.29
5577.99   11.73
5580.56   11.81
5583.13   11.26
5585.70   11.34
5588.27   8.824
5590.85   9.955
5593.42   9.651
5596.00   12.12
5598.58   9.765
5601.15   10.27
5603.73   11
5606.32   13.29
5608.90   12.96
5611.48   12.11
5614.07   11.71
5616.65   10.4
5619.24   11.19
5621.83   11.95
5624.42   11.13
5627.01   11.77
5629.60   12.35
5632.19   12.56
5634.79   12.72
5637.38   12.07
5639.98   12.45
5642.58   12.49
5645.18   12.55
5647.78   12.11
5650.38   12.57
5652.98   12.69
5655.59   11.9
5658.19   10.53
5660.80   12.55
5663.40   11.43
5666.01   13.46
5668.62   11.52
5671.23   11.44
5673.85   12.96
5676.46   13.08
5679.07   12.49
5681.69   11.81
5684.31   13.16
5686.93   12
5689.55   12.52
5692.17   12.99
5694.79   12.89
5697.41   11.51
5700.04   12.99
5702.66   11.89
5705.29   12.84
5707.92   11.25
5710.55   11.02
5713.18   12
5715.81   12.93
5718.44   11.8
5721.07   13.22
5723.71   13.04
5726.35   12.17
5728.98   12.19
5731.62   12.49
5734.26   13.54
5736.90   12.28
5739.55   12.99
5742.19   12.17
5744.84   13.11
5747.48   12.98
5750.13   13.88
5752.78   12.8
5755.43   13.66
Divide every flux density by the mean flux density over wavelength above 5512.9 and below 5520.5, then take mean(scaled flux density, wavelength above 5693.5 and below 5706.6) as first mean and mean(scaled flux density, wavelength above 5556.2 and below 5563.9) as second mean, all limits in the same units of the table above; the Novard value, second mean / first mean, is 0.976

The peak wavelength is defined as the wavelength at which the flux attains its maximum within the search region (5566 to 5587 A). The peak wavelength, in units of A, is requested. 5570.29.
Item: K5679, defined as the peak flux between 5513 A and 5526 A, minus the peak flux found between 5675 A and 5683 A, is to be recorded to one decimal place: -0.8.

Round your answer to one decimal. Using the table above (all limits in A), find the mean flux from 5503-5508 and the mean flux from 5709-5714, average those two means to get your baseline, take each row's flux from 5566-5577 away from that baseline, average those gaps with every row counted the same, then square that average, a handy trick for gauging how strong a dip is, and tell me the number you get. 0.2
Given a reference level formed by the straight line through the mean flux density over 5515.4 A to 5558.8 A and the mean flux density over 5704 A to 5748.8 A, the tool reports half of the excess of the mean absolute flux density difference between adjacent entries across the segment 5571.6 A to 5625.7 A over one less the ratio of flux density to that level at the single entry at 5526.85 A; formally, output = 0.489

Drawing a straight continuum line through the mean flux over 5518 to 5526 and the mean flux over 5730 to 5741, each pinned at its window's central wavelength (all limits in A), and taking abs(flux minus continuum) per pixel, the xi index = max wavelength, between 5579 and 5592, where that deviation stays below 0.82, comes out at 5580.56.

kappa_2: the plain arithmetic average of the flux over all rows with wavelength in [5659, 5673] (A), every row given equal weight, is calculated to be 12.1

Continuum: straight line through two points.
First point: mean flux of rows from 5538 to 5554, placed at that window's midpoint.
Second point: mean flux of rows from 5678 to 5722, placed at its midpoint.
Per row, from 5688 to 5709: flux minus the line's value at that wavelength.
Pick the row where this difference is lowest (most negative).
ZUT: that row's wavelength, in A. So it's 5707.92 A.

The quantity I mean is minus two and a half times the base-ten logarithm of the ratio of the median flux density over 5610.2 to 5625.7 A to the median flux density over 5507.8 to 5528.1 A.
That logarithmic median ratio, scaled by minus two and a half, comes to 0.01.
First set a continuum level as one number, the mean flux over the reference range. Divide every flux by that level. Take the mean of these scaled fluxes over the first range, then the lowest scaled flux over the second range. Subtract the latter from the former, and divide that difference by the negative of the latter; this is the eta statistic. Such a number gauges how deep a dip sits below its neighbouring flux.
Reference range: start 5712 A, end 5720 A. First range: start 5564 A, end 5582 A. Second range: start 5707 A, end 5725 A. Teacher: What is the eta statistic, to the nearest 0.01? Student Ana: -0.01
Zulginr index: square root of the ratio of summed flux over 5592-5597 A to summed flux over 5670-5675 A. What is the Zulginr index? 0.94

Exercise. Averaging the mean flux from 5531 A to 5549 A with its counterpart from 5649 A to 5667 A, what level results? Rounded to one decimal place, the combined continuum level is 11.9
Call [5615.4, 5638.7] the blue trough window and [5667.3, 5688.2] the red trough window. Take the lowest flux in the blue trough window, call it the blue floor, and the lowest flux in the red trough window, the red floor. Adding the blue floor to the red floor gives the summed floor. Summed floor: 21.8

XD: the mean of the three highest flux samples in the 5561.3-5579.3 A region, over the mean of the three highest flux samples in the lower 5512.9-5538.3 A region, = 0.98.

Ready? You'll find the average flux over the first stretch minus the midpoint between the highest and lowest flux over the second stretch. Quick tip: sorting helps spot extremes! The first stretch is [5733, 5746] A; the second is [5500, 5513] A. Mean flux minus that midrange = 2.3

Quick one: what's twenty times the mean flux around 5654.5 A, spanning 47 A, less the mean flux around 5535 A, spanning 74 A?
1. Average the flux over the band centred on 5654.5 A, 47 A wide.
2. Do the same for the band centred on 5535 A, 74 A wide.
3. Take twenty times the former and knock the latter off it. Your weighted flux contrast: 234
